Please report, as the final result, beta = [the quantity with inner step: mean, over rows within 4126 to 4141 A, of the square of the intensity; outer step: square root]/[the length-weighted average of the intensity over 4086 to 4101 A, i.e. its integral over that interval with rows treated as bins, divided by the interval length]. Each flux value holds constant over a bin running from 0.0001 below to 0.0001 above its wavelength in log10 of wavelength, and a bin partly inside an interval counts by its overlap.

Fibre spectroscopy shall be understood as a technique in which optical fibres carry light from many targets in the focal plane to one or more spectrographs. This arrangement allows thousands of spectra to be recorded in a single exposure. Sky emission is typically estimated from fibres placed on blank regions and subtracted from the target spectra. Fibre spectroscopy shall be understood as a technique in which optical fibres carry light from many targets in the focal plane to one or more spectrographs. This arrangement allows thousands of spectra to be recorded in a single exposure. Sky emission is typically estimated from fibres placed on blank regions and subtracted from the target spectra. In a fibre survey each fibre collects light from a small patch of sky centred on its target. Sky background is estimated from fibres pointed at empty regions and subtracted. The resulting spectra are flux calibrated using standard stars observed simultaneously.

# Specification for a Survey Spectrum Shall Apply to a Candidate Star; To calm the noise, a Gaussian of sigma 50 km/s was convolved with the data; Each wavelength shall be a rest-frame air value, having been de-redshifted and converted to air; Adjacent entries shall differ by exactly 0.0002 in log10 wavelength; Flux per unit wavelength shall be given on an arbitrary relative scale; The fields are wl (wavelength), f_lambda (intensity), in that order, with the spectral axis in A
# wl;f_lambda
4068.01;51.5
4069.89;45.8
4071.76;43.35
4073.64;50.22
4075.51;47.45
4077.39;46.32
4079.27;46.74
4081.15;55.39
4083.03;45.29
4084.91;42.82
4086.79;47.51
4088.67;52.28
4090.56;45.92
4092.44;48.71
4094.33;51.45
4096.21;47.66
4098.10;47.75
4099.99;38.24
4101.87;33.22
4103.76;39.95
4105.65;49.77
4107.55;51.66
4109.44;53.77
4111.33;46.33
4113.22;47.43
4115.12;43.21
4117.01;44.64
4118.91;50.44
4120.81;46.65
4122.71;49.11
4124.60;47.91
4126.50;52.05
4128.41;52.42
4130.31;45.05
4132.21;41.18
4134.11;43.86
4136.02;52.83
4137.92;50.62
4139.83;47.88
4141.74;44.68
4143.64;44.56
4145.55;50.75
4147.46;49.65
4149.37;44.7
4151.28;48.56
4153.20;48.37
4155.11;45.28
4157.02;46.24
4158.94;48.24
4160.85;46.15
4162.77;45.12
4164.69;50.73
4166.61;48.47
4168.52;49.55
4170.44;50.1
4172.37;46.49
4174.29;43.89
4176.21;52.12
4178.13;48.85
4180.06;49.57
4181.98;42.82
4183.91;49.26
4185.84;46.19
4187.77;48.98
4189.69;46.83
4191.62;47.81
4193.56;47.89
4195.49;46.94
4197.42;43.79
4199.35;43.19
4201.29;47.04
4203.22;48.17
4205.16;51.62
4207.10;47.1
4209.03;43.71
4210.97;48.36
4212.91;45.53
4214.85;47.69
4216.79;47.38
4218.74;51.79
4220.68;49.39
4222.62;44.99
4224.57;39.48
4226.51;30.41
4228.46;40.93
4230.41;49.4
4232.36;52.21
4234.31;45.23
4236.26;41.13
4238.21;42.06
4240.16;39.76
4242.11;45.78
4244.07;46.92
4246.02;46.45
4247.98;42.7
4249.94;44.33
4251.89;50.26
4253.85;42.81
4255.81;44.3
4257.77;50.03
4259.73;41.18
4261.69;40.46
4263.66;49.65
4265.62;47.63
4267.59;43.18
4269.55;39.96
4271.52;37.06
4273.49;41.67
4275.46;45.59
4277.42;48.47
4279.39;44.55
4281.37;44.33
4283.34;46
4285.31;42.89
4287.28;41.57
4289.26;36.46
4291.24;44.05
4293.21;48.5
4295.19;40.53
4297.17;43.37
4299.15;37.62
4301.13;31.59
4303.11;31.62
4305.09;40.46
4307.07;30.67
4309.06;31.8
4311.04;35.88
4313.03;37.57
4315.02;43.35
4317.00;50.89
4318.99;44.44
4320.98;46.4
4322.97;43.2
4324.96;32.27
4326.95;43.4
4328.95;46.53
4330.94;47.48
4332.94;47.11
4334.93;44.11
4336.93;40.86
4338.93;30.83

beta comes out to 1.02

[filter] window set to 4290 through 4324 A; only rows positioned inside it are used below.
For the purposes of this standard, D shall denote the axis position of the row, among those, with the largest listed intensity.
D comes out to 4317.00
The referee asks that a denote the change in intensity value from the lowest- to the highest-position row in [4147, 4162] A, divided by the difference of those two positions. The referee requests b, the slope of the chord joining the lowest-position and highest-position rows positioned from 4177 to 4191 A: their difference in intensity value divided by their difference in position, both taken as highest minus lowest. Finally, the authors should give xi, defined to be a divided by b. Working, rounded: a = -0.3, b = -0.17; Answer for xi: 1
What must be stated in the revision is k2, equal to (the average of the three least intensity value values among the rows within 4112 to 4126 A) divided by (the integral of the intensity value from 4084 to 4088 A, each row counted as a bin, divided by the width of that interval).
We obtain 0.98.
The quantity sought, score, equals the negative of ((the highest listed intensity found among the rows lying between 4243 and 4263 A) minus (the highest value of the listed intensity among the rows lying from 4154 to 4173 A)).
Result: 0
